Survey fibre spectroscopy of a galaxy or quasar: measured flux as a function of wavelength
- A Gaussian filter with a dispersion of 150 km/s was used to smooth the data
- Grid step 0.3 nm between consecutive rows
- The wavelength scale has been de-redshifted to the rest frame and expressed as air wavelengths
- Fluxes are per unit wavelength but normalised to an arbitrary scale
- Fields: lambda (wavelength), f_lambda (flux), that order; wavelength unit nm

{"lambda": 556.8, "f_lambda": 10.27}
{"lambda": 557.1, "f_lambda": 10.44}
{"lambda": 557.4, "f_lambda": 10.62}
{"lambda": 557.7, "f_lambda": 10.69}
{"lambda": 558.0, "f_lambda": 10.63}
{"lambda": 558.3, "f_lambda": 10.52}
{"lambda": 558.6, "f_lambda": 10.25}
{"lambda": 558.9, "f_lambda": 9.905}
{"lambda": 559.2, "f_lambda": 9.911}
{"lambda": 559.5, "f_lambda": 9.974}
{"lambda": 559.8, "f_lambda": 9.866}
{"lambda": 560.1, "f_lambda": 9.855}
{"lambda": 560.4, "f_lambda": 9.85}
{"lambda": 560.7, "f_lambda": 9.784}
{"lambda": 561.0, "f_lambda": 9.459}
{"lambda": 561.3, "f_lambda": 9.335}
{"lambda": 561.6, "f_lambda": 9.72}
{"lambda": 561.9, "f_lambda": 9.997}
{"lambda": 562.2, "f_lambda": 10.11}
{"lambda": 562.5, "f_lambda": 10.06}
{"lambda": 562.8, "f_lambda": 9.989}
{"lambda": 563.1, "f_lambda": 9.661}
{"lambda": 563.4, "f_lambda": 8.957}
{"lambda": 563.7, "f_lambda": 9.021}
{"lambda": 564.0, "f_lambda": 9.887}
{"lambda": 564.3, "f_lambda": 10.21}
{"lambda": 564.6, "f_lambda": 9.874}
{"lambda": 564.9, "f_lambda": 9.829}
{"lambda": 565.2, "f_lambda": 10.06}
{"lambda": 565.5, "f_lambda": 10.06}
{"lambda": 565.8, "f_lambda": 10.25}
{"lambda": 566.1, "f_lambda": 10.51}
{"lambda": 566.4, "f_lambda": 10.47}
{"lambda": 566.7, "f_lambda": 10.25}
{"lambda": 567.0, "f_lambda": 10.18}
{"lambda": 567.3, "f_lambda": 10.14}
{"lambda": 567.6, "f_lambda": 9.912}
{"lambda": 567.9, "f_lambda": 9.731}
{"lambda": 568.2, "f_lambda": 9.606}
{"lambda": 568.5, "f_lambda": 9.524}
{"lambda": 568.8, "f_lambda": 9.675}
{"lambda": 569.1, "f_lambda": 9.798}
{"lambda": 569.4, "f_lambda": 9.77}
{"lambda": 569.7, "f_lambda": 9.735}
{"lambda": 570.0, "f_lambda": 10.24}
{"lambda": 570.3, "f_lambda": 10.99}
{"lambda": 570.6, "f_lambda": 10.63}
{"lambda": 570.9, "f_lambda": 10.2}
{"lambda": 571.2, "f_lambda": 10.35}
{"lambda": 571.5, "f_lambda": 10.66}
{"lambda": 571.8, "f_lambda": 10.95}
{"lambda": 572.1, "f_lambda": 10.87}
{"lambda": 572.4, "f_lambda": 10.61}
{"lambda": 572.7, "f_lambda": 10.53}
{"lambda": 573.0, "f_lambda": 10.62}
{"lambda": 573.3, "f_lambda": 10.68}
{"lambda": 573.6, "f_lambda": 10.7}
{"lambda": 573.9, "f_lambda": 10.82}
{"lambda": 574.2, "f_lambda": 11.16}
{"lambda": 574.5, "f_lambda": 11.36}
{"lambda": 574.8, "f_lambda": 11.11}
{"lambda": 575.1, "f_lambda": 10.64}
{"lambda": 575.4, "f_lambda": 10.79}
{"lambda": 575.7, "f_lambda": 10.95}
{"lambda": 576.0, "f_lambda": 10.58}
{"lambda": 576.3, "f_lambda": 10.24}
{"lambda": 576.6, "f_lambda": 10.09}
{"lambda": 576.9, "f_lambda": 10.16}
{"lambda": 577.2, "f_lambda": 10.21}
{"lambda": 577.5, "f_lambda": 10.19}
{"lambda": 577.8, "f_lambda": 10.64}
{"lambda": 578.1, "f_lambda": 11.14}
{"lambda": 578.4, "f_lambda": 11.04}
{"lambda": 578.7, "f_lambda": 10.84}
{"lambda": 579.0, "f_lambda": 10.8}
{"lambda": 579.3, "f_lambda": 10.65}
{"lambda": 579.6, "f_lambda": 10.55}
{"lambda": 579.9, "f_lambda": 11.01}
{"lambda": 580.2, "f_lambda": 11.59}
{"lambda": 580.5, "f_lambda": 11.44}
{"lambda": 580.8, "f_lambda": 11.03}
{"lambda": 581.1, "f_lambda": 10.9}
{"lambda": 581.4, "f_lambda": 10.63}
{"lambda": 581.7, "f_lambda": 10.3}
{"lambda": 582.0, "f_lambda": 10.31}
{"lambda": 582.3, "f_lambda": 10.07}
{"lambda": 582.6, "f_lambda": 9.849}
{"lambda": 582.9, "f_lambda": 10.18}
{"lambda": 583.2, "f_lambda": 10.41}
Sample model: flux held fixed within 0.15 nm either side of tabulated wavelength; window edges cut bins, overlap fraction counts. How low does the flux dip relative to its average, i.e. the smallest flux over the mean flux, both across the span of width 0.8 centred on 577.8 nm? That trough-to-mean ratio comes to 0.956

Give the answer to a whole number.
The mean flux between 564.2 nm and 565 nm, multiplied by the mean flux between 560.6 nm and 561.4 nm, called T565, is 95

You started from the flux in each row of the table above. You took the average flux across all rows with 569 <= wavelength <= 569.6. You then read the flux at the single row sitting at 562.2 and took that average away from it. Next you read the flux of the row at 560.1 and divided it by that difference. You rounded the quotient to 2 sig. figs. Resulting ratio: 30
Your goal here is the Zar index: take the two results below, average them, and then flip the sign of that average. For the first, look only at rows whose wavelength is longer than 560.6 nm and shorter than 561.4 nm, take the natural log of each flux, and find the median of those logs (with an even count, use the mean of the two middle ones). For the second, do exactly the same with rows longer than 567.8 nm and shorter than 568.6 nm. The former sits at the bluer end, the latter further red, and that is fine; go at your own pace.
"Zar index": -2.25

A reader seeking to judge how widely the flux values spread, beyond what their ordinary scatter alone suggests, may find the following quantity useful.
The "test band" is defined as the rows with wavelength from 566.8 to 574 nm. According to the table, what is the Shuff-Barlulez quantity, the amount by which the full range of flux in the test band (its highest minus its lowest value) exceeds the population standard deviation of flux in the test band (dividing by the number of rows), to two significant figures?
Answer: 1.0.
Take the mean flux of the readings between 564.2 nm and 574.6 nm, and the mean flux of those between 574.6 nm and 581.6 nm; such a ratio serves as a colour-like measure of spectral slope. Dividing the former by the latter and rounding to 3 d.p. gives 0.959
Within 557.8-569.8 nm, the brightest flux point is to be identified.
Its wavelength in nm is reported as 558.0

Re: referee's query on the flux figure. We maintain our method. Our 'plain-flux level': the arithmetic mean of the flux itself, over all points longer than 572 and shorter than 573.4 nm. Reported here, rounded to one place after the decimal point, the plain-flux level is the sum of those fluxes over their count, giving 10.7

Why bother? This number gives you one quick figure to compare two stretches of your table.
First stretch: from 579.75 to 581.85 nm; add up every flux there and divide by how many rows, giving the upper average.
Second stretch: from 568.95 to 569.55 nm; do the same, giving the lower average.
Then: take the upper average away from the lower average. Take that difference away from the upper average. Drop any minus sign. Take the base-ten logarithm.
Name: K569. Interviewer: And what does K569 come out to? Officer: 1.09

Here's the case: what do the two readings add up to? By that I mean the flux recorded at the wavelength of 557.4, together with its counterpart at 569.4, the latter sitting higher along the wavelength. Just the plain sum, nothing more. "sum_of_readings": 20.4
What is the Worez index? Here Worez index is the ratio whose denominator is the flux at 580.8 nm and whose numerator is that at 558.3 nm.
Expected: 0.95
